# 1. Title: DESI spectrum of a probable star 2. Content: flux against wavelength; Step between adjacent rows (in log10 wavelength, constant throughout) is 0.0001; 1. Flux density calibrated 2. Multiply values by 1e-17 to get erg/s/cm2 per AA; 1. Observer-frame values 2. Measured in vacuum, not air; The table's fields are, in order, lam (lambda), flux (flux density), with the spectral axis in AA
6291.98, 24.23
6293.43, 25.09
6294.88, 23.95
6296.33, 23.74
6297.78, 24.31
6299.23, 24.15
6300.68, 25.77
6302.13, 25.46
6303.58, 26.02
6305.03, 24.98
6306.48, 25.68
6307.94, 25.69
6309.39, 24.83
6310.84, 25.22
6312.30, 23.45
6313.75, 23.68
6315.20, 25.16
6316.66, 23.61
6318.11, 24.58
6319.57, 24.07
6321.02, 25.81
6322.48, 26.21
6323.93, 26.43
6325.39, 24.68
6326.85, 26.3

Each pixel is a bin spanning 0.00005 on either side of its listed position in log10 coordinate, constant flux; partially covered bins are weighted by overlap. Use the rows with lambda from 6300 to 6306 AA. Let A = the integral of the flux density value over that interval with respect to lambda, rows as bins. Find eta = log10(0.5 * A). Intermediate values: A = 154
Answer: 1.89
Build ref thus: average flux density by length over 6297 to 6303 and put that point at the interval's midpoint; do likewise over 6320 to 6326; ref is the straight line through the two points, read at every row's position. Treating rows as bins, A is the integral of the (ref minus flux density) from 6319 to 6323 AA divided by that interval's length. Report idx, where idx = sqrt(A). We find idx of 0.5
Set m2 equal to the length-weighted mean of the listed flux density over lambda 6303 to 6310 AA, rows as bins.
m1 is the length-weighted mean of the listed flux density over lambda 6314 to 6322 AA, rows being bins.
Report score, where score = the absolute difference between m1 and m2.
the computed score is 0.80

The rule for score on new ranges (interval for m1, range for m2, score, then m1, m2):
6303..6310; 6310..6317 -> 1.17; 25.4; 24.3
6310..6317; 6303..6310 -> 1.17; 24.3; 25.4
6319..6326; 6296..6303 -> 0.72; 25.5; 24.8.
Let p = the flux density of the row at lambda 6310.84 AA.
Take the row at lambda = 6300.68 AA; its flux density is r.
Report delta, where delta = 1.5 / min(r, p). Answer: 0.0595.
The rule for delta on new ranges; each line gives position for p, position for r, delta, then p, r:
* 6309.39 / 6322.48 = 0.0604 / 24.83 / 26.21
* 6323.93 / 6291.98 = 0.0619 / 26.43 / 24.23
